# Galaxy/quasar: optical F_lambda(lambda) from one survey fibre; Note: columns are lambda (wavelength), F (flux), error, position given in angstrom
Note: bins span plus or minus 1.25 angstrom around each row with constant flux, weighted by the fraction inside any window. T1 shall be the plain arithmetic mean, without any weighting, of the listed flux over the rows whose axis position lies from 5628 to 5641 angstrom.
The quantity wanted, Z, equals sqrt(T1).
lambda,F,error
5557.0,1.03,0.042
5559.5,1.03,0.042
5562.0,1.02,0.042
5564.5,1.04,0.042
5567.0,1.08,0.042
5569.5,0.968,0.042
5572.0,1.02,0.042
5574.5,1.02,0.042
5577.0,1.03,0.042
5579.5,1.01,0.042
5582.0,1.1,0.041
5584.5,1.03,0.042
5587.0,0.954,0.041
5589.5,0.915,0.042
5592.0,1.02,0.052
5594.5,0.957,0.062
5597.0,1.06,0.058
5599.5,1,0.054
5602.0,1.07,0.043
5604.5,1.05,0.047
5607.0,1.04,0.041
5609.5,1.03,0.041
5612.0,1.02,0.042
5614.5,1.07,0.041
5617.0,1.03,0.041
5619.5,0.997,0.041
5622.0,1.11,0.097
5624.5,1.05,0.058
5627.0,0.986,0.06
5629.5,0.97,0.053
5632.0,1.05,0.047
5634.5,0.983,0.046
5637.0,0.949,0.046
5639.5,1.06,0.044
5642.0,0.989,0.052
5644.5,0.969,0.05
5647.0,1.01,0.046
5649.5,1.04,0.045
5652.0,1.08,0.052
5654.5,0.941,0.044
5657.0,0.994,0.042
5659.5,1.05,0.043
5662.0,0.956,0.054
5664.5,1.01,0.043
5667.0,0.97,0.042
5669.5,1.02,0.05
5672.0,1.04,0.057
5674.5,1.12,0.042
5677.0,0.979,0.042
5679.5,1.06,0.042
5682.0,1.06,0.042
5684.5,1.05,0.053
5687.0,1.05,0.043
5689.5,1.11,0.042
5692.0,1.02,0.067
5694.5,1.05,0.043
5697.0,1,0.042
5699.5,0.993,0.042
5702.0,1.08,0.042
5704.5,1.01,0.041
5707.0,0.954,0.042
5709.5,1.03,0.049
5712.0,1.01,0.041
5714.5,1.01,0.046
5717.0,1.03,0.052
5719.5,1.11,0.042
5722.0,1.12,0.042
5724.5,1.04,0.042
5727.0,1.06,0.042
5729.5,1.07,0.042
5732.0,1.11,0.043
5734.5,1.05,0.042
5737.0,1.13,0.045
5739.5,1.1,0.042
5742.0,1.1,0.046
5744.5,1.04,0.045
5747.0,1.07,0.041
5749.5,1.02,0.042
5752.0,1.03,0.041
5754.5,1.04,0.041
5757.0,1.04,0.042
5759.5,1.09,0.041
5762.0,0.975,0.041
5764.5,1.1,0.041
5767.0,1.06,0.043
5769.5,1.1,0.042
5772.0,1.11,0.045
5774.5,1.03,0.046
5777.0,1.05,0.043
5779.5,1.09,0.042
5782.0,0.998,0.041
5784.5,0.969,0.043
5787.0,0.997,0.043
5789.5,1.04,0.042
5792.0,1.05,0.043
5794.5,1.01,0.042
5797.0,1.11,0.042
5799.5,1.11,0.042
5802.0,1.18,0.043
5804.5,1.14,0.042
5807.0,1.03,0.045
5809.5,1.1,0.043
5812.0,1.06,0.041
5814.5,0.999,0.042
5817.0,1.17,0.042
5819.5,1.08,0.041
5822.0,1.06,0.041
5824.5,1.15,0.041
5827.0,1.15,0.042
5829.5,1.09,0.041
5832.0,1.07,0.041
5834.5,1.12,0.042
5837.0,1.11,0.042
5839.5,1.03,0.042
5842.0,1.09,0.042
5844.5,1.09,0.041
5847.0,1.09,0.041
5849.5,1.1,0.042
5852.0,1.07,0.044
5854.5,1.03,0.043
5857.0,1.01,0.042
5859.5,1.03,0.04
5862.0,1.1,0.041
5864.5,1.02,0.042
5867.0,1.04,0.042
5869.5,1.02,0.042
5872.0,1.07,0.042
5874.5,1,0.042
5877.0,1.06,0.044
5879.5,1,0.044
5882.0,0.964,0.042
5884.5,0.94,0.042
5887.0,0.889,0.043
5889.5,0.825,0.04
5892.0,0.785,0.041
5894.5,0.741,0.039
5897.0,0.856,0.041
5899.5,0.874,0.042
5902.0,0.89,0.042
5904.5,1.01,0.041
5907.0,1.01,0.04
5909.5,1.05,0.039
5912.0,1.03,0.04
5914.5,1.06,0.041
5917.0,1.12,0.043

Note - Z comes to 1.00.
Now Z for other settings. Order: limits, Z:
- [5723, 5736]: 1.03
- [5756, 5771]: 1.03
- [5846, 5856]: 1.04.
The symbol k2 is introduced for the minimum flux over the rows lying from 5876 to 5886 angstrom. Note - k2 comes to 0.94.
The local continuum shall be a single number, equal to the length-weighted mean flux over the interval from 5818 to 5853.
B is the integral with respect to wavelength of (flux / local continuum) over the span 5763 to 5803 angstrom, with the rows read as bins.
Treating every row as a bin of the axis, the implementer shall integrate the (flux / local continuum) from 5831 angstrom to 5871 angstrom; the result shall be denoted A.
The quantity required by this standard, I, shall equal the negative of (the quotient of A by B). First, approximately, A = 38.9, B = 38.8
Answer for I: -1.00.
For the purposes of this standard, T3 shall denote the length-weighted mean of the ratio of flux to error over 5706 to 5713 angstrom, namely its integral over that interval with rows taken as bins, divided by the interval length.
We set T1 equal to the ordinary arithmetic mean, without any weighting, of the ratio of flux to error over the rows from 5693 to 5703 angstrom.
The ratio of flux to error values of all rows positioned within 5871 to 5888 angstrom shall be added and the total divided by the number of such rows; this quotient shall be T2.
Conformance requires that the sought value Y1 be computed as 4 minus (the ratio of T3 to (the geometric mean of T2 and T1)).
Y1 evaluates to 3.04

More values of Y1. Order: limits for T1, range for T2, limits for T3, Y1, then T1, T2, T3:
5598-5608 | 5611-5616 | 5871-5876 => 2.97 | 23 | 25.2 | 24.57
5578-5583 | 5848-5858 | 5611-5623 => 3.10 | 25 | 24.6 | 22.44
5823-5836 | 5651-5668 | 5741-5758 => 2.99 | 27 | 22.1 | 24.67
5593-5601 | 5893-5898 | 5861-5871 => 2.66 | 17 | 19.9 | 25.01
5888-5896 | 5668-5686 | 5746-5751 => 2.81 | 20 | 22.7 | 25.14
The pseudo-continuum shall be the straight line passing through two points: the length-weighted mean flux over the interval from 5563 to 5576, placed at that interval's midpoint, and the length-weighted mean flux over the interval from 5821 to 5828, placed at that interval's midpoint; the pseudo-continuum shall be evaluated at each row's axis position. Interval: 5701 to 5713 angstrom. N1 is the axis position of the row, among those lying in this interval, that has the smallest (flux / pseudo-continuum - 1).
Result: 5707.0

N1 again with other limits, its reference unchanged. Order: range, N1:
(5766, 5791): 5784.5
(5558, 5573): 5569.5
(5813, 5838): 5814.5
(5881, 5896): 5894.5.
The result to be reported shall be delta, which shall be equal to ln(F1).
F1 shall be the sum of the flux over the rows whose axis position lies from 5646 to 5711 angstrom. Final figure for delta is 3.28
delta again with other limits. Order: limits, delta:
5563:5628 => 3.28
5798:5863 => 3.34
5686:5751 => 3.31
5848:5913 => 3.24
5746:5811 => 3.32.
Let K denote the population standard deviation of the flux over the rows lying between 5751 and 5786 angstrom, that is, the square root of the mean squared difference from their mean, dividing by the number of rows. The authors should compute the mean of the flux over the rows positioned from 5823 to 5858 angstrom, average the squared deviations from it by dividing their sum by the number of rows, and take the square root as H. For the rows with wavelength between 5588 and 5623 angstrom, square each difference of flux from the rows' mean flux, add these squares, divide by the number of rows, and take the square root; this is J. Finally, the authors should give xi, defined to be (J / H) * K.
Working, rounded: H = 0.040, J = 0.0475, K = 0.045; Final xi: 0.052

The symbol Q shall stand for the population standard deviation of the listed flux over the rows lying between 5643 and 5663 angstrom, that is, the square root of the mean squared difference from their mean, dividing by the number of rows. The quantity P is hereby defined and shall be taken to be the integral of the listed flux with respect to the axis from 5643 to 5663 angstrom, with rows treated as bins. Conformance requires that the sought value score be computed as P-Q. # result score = 20.1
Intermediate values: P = 20.1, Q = 0.046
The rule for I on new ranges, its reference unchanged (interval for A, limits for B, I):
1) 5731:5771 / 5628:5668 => -1.06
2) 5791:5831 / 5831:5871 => -1.03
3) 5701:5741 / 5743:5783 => -1.00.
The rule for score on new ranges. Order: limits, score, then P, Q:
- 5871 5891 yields 19.2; 19.3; 0.078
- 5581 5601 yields 20.0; 20.1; 0.057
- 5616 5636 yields 20.4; 20.4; 0.044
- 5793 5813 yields 21.8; 21.8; 0.053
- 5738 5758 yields 21.1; 21.1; 0.029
